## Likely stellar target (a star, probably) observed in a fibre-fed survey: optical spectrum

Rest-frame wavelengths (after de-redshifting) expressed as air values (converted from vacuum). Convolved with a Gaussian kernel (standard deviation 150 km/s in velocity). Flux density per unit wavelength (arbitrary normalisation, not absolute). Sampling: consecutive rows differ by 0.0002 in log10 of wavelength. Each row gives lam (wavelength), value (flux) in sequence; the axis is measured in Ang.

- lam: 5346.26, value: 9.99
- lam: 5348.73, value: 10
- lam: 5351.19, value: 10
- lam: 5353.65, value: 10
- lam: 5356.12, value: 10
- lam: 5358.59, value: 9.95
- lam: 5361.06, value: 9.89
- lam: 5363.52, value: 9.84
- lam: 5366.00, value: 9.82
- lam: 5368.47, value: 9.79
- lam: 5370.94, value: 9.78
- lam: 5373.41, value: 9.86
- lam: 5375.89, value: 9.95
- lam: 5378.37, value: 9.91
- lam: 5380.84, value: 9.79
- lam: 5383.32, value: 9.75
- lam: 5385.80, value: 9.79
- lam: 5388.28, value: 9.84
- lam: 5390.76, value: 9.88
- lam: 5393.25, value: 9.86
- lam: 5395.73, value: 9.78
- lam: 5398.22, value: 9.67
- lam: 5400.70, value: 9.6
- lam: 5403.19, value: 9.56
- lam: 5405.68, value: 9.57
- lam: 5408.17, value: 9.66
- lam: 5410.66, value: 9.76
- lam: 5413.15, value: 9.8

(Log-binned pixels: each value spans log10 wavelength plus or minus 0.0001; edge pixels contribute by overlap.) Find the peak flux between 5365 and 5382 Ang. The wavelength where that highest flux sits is 5375.89 Ang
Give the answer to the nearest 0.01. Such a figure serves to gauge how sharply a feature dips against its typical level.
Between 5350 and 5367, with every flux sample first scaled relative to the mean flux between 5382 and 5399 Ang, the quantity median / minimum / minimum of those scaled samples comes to 1.01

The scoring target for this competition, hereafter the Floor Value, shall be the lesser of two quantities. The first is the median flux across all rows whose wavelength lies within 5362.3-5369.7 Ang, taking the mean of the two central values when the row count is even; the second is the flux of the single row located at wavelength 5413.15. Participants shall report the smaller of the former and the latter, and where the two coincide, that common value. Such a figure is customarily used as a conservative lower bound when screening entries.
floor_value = 9.80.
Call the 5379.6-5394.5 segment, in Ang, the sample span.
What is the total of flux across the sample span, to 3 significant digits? 58.9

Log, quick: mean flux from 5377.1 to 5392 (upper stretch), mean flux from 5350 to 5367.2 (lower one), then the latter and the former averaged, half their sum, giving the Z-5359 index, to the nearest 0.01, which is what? 9.88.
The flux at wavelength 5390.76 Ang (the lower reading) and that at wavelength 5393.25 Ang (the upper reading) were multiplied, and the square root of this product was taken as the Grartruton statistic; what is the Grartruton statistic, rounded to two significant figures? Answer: 9.9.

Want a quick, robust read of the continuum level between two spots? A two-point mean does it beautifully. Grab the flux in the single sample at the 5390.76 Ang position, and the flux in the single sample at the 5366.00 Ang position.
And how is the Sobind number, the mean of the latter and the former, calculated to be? 9.85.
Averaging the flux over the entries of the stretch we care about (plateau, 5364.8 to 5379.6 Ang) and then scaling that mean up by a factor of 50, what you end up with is 493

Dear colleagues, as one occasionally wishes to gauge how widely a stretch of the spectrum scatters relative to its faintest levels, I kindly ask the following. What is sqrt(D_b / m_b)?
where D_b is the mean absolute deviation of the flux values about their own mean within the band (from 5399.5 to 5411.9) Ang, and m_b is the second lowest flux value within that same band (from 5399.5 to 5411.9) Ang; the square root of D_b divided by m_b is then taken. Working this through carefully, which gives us 0.082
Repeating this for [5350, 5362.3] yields 0.062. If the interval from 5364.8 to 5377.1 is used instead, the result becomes 0.073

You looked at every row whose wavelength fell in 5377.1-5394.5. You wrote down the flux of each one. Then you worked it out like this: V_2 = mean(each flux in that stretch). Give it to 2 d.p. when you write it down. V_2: 9.83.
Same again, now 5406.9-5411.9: 9.71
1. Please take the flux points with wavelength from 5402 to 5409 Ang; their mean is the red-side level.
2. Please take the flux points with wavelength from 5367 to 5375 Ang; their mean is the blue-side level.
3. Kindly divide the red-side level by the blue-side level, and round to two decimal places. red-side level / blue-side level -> 0.98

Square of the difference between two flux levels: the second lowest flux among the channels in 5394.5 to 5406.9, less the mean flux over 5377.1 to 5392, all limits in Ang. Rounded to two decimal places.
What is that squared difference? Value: 0.07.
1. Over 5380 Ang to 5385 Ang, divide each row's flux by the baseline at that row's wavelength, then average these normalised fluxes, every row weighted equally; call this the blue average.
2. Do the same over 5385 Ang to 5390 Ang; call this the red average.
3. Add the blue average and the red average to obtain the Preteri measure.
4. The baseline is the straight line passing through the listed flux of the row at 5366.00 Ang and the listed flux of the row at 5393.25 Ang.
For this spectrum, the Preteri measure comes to 1.99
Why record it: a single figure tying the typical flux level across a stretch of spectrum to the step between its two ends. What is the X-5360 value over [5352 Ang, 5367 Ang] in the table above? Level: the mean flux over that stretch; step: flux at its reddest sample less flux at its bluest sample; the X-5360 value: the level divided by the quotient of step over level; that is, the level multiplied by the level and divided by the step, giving -546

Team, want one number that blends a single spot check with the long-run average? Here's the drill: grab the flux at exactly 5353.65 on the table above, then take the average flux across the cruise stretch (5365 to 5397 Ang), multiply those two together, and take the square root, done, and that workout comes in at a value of 9.92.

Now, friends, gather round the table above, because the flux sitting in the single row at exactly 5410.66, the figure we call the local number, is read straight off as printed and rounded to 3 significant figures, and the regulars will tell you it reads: 9.76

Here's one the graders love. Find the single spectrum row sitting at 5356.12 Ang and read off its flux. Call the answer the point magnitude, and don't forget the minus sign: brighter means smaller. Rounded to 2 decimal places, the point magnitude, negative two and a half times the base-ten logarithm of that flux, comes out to -2.50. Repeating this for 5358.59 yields -2.49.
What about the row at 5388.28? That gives -2.48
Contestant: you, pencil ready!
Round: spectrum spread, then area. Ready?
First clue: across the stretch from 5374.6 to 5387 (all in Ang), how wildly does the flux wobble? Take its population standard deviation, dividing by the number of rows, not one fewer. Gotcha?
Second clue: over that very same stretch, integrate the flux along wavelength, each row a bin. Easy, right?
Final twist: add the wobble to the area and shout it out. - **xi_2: 122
